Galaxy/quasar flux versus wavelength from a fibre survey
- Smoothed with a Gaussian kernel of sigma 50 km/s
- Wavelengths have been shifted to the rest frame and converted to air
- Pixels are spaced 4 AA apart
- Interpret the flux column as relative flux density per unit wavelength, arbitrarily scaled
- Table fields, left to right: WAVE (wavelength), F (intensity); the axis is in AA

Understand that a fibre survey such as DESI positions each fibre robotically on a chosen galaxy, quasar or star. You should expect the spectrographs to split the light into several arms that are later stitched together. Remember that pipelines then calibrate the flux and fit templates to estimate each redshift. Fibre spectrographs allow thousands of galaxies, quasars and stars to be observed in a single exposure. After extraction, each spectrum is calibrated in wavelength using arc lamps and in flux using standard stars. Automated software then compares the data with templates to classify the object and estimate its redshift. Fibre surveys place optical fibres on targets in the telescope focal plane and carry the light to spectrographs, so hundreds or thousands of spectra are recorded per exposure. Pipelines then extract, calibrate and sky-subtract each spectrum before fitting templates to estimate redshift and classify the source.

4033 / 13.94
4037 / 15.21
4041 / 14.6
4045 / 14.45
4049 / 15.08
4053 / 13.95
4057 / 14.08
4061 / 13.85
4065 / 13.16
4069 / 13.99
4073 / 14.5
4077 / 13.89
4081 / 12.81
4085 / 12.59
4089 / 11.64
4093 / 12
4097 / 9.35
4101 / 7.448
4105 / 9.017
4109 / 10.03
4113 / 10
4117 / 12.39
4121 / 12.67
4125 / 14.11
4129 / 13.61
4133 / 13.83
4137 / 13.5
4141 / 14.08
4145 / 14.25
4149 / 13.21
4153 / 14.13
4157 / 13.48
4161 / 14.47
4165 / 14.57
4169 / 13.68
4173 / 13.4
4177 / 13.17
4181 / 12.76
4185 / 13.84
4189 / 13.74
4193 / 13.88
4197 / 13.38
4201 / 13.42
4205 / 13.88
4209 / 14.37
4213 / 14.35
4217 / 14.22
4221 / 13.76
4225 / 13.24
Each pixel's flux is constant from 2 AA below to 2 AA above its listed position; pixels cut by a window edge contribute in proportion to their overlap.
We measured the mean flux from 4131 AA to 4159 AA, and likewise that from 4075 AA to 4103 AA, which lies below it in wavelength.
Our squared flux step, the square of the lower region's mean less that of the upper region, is 5.7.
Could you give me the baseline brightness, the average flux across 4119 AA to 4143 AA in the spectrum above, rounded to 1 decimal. 13.6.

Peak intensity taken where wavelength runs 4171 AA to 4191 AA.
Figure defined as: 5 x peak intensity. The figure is 69.2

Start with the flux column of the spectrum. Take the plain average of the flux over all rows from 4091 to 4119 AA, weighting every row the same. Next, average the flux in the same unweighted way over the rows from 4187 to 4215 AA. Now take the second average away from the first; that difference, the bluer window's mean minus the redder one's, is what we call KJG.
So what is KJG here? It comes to -3.8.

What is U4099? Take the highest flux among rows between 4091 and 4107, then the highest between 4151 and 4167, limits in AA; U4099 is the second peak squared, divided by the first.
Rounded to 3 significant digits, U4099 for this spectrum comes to 17.7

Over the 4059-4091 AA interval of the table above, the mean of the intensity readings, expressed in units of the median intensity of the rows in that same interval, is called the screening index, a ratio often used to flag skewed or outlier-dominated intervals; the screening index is 0.99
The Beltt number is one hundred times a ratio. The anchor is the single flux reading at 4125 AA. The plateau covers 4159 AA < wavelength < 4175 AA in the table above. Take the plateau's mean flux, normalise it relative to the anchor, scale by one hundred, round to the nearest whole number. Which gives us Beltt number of 99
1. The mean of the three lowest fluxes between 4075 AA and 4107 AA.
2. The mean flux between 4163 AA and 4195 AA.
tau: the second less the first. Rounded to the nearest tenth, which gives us 5.0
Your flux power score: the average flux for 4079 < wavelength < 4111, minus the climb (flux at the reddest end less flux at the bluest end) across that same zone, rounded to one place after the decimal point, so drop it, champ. 13.4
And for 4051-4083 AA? 14.9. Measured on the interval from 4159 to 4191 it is 14.4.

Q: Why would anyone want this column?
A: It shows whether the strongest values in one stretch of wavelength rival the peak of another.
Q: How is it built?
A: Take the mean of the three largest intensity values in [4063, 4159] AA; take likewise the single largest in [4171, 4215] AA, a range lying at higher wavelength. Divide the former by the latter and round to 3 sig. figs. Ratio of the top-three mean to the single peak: 0.995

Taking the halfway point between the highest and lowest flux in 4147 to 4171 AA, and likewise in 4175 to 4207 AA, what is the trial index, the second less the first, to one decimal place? -0.6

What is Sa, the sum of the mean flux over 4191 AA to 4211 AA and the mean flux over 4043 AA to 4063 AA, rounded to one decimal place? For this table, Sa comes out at 28.1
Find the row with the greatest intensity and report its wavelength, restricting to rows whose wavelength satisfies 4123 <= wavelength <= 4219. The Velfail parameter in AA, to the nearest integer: 4165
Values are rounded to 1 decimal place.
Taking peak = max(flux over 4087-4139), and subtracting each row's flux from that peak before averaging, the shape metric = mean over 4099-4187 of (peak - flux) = 1.3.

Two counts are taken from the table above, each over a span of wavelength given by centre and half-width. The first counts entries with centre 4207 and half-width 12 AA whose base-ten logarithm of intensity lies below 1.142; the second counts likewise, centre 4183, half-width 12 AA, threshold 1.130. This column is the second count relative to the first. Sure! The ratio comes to 1.50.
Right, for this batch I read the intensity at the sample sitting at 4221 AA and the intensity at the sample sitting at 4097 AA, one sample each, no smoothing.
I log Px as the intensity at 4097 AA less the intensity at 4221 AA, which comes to -4.4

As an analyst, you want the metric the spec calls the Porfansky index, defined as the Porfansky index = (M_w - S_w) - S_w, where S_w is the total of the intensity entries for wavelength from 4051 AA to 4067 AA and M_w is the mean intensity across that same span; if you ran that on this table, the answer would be -96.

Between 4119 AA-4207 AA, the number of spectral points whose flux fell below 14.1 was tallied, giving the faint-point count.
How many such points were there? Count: 17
